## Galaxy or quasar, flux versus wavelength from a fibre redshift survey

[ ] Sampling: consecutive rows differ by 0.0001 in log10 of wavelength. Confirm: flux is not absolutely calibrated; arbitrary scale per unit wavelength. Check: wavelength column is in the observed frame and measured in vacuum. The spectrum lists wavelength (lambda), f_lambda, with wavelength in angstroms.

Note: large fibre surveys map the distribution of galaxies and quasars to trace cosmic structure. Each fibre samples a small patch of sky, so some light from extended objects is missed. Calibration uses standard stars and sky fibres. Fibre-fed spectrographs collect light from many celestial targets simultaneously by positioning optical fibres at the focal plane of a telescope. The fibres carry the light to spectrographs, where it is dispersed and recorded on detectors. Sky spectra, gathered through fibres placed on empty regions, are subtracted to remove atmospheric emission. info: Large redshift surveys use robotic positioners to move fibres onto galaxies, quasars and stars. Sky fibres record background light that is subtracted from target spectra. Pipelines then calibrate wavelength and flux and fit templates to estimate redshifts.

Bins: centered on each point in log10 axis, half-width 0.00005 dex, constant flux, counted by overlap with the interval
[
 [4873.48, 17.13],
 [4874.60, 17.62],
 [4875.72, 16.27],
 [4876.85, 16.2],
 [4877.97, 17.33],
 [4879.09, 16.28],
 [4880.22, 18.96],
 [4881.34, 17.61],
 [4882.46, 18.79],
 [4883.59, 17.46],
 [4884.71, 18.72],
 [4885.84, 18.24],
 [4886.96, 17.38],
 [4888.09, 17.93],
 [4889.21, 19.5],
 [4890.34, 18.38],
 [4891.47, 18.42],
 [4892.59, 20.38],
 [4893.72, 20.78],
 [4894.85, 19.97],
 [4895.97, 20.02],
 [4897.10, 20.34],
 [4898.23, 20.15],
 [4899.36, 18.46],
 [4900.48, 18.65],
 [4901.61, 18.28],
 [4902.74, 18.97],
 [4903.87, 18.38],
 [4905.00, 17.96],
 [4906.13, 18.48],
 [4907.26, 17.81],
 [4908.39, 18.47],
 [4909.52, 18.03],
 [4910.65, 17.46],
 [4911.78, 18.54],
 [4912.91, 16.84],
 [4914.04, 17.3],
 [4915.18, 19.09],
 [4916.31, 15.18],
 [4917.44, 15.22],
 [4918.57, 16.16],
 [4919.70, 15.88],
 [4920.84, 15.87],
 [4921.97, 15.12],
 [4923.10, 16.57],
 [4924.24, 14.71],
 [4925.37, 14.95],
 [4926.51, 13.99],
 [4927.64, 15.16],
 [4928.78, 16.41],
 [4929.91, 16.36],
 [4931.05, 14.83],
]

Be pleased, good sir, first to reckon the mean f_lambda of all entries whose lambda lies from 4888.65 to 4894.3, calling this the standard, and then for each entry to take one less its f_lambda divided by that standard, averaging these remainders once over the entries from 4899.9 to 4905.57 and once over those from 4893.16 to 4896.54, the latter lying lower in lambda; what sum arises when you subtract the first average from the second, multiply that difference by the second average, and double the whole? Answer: 0.007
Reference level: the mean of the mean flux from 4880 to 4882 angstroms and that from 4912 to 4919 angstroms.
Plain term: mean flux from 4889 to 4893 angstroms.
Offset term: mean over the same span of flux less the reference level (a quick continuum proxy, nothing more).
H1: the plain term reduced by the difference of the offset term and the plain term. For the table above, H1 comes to 36.6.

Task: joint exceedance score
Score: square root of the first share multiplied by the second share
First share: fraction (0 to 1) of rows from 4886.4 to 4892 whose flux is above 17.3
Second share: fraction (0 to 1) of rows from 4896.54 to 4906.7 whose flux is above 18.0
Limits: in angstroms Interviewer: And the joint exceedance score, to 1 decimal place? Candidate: 0.9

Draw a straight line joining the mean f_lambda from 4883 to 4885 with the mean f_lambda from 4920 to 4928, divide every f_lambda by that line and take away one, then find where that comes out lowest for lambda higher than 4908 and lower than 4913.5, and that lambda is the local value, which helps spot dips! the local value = 4912.91 angstroms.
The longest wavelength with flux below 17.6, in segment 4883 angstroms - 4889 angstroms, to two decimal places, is 4886.96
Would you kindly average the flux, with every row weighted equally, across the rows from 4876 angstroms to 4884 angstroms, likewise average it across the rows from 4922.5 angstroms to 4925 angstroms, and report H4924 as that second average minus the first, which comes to -1.9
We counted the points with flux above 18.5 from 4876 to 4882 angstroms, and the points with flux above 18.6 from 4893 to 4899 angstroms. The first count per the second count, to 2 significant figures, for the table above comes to 0.20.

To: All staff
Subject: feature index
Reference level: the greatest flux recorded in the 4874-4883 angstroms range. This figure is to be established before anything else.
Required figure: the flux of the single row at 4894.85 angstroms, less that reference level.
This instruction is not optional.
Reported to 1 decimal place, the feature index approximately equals 1.0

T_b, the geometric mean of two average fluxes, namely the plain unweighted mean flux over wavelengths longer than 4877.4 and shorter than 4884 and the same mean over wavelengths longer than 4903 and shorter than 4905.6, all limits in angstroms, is 18.0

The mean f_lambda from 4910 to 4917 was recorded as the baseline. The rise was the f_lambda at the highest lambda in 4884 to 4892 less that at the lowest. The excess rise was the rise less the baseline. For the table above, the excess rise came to -17.7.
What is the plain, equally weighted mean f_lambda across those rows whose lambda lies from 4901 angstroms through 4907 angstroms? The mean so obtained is 18.4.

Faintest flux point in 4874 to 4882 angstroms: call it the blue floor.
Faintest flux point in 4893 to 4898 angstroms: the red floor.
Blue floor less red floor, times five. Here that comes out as -19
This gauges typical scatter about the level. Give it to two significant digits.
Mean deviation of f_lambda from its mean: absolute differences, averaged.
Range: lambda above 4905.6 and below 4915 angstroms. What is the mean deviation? 0.51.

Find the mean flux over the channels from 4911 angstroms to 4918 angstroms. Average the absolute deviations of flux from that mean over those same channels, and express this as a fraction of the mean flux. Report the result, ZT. 0.08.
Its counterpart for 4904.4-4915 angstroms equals 0.03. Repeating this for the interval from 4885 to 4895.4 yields 0.05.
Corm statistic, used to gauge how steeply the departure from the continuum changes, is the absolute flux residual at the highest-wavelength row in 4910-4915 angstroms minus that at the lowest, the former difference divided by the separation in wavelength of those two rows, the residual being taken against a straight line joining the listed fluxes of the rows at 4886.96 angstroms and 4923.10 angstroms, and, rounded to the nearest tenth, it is 0.0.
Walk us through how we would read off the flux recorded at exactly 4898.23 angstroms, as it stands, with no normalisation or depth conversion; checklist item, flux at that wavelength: 20.15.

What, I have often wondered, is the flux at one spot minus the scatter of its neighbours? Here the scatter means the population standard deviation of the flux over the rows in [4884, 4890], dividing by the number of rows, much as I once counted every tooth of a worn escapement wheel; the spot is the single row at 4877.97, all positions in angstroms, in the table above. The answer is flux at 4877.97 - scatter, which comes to 16.6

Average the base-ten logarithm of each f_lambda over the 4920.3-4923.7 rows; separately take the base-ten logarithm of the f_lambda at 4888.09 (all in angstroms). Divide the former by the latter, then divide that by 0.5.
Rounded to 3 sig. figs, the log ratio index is 1.91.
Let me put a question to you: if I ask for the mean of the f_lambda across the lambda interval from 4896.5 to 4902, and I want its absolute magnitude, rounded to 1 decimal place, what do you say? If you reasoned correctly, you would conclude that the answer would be 19.2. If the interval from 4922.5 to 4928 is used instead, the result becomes 15.1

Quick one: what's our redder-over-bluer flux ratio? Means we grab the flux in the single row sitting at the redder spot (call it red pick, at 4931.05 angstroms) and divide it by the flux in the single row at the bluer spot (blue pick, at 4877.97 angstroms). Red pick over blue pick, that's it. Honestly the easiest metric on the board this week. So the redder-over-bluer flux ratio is 0.86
